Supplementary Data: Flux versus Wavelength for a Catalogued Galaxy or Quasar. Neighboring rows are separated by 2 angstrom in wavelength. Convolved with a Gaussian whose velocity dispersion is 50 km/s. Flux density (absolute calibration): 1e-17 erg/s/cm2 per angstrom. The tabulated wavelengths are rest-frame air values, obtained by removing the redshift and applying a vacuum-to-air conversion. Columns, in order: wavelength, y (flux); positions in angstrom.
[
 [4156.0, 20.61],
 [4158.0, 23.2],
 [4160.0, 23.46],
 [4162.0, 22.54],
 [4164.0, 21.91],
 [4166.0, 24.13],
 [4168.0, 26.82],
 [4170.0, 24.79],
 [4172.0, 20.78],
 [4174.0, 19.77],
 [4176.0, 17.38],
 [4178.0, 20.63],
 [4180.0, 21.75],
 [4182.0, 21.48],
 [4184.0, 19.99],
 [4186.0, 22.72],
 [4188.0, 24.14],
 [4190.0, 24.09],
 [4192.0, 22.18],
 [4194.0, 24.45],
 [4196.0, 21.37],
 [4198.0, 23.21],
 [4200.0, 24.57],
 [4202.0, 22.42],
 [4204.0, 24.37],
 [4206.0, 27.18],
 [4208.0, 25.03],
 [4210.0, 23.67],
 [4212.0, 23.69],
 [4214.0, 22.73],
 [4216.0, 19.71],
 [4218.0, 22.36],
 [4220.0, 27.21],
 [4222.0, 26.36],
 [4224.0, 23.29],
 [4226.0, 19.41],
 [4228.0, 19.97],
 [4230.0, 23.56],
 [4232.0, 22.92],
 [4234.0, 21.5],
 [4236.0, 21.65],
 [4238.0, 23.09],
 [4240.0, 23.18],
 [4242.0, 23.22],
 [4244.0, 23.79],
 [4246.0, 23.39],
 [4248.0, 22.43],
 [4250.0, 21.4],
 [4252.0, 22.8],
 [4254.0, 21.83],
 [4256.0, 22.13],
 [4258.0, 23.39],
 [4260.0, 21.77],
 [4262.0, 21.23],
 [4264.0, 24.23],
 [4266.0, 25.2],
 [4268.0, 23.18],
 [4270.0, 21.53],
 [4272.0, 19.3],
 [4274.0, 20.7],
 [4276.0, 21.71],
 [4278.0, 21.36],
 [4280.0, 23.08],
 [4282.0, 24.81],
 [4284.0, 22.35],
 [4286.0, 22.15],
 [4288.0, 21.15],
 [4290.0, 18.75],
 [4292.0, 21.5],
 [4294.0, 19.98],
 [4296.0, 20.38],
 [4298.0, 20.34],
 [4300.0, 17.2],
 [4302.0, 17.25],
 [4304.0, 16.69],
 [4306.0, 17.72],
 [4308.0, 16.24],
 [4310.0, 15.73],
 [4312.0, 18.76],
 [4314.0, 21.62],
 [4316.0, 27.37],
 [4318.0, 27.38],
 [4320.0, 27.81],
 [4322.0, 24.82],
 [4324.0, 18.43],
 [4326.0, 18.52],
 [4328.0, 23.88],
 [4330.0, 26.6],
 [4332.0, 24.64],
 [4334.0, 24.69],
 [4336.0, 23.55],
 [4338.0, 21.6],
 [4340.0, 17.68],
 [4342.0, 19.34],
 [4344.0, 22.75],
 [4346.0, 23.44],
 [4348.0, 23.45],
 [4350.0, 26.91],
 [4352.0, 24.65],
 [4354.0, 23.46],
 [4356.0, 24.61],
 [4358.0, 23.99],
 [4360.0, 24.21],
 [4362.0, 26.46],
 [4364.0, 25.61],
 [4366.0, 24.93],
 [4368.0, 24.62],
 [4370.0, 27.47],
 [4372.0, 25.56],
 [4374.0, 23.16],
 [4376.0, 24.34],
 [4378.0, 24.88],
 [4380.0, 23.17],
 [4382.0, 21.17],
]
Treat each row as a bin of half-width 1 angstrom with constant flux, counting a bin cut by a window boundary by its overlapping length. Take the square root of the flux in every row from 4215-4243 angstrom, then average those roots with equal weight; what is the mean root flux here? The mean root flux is 4.76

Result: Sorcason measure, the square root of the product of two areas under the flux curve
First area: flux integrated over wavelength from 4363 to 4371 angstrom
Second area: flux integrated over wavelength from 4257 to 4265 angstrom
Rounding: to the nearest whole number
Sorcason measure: 193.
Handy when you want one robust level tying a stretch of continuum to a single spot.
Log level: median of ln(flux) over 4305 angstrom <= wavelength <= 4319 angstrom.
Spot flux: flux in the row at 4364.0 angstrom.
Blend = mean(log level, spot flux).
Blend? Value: 14.3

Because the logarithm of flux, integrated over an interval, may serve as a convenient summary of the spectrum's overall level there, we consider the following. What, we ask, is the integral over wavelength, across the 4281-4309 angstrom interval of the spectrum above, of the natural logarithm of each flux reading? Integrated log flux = 83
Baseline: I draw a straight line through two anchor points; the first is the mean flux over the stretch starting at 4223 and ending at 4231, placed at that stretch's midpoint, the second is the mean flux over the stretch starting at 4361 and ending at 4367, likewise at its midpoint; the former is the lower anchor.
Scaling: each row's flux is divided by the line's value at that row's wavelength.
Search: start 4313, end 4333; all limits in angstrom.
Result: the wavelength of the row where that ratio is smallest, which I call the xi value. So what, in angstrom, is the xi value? 4324.0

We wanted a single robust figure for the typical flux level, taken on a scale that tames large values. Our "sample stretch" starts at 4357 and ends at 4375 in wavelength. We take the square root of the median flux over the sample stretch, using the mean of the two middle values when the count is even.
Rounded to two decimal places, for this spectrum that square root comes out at 4.99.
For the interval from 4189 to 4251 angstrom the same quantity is 4.82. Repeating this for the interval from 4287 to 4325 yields 4.47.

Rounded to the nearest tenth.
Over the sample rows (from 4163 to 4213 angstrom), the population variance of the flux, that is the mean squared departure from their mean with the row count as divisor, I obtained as 4.8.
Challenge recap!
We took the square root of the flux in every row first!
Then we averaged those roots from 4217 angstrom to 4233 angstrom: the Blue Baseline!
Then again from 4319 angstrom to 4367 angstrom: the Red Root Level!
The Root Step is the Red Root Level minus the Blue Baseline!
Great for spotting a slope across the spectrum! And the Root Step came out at 0.05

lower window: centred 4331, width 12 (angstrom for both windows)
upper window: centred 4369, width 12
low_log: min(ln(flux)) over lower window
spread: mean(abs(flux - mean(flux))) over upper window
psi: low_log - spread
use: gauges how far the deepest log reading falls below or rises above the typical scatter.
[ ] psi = 1.9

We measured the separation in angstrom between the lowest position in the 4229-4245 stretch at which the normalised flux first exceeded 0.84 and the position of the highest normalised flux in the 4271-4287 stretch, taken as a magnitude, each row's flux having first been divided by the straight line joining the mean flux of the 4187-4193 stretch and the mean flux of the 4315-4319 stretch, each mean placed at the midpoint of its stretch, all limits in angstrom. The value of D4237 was 52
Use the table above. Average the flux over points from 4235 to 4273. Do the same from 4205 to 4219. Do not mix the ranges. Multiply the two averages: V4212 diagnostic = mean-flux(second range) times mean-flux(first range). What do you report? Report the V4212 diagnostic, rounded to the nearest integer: 530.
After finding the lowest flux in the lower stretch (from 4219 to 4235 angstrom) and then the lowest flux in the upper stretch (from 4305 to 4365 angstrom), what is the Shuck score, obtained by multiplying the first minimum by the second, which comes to 305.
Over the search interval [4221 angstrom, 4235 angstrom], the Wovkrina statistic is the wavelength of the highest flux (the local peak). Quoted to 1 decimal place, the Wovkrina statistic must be 4222.0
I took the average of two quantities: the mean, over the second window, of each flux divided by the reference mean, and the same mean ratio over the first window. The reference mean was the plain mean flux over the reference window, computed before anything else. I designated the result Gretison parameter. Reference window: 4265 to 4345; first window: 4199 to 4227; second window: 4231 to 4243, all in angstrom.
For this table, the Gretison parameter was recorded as 1.080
